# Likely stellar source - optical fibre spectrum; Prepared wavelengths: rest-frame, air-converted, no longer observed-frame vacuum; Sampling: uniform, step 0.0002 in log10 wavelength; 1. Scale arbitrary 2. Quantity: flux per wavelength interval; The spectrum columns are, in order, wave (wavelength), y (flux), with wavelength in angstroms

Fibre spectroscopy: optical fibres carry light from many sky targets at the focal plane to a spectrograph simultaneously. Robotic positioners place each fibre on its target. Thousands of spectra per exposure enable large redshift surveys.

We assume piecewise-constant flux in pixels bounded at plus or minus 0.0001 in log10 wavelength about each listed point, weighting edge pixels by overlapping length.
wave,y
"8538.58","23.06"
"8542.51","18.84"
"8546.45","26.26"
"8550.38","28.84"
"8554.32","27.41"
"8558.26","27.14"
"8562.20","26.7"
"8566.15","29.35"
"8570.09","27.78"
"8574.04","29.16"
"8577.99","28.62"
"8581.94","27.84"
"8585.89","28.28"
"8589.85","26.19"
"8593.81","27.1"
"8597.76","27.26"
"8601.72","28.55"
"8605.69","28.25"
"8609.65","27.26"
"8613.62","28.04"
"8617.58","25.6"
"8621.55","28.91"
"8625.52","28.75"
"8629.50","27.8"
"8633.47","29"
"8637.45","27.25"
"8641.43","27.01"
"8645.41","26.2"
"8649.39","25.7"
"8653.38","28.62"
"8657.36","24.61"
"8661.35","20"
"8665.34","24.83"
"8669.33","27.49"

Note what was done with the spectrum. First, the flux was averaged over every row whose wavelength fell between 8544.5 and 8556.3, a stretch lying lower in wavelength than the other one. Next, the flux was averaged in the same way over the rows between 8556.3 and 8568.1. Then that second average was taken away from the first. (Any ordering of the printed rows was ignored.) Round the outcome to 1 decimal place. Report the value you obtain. -0.2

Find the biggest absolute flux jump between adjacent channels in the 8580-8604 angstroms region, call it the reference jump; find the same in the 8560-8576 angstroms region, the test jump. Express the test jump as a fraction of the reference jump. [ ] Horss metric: 1.3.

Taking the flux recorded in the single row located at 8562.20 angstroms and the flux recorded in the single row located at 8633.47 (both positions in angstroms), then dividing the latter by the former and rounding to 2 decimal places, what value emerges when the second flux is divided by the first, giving 1.09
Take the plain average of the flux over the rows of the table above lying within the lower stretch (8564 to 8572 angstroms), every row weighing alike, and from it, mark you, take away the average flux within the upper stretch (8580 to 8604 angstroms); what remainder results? 1.0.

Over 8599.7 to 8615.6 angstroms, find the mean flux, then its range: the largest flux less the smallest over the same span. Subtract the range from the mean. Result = 26.7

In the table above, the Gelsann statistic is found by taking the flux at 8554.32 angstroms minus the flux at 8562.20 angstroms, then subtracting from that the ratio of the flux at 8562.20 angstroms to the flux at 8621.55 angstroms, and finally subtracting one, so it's -1.2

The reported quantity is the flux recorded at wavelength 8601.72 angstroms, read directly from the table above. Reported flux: 28.55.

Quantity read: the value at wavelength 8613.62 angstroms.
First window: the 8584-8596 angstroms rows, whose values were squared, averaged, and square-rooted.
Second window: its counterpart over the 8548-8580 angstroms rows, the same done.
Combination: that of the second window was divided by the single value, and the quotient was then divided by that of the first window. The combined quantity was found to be 0.037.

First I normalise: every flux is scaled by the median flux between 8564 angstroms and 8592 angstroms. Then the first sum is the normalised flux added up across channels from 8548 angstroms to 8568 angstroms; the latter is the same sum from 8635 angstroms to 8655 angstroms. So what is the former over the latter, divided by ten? 0.103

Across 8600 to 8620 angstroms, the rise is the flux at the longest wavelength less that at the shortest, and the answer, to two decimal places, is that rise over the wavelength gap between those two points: -0.19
